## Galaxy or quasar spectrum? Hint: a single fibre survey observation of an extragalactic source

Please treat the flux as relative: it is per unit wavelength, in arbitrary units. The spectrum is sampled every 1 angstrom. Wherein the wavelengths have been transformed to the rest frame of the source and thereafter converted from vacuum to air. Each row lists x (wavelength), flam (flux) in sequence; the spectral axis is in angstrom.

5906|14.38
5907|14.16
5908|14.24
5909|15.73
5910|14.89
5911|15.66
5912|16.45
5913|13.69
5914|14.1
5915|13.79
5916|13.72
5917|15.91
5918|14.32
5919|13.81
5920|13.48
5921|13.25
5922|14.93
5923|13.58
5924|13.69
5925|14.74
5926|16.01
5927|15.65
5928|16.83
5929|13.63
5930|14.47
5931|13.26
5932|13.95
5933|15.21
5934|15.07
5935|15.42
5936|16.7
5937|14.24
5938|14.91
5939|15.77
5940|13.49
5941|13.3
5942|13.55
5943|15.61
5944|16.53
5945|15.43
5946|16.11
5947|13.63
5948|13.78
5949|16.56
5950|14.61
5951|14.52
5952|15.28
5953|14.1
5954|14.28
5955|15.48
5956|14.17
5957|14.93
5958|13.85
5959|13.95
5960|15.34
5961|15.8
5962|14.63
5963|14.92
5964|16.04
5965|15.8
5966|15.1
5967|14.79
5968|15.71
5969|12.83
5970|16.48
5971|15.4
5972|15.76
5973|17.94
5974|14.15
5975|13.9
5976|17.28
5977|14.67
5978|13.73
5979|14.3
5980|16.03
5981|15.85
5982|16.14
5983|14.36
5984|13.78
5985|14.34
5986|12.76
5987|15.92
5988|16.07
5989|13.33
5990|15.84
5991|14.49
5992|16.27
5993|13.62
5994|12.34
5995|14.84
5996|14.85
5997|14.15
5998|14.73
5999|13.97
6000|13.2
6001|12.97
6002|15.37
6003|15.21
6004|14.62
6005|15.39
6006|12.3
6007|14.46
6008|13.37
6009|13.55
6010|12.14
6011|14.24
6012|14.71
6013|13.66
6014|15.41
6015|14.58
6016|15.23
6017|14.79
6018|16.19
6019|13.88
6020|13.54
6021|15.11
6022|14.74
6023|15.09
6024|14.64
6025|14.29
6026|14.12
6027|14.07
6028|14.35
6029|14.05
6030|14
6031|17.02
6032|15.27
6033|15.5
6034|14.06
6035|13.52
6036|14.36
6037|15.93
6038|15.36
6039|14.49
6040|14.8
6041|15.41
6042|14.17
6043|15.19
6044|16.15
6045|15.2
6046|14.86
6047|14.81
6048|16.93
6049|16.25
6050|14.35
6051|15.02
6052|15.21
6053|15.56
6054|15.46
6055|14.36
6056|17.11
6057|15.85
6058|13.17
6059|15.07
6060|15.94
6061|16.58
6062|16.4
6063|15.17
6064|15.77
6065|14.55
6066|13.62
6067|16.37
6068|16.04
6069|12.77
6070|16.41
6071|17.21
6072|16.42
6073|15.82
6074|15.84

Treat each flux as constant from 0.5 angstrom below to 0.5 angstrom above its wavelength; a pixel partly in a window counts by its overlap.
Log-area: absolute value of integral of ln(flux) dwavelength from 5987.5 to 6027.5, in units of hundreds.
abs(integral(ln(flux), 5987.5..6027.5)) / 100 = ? 1.1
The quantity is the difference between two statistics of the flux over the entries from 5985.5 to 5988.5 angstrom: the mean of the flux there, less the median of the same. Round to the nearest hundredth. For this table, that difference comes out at -1.00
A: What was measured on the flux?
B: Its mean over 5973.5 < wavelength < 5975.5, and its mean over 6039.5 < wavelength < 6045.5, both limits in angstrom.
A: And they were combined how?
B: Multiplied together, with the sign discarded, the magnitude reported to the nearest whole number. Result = 213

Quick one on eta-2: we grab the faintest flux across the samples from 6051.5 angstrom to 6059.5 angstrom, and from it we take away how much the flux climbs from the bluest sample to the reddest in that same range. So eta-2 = 13.3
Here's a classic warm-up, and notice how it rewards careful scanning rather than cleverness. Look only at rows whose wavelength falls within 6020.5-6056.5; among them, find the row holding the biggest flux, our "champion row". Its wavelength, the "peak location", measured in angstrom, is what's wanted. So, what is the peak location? 6056 angstrom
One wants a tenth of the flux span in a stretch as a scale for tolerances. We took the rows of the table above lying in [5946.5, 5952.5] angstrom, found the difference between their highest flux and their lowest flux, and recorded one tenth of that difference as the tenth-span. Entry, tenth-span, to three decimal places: 0.293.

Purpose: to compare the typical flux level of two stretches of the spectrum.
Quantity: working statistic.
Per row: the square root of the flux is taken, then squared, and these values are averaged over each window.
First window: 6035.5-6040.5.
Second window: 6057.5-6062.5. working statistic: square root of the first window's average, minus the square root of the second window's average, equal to -0.057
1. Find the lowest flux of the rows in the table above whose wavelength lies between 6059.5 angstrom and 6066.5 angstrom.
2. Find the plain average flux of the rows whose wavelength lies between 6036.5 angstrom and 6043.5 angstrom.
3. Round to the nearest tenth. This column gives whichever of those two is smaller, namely 13.6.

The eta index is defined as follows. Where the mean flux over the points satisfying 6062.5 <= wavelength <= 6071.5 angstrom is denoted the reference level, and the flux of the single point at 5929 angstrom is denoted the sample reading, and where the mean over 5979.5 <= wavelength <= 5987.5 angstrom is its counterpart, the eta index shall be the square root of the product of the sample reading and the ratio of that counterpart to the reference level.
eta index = 3.64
